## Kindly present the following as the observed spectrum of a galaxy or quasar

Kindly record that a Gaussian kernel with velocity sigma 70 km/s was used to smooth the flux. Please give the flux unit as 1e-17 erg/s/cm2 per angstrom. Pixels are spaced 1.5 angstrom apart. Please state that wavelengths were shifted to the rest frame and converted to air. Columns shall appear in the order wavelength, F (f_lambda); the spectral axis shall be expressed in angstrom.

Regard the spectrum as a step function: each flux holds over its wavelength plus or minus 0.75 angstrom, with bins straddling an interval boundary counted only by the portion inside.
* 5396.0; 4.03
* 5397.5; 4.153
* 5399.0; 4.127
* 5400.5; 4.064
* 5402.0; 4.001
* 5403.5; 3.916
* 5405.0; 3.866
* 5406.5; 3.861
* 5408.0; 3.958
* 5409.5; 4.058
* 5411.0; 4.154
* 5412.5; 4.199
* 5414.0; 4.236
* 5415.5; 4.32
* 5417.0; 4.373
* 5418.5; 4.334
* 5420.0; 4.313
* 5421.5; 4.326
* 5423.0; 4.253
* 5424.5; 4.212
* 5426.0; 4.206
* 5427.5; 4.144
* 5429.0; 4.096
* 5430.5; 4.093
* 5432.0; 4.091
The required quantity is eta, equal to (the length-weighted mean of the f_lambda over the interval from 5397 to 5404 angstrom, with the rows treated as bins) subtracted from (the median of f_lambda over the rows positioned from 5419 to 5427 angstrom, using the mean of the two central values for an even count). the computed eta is 0.20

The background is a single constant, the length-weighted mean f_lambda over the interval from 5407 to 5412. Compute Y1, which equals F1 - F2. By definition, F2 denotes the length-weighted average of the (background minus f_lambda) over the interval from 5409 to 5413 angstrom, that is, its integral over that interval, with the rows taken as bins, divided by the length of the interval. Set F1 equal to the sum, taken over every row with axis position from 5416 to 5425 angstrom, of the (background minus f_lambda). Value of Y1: -1.4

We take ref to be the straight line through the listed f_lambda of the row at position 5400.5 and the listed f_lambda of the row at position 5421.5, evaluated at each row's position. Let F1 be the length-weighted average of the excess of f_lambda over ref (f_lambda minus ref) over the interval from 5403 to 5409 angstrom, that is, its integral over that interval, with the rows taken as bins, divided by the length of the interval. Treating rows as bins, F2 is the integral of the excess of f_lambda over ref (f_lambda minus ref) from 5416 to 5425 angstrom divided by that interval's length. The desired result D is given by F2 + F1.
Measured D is -0.24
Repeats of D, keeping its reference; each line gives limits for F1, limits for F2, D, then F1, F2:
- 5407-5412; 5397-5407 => -0.21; -0.12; -0.08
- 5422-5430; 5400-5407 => -0.36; -0.20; -0.16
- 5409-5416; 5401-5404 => -0.14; -0.02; -0.12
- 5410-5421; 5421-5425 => -0.06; 0.02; -0.08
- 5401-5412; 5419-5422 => -0.15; -0.16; 0.01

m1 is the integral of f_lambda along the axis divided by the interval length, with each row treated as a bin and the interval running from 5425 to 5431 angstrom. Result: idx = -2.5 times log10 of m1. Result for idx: -1.54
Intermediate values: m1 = 4.14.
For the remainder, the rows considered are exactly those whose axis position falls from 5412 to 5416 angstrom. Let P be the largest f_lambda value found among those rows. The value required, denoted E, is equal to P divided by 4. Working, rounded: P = 4.32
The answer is 1.08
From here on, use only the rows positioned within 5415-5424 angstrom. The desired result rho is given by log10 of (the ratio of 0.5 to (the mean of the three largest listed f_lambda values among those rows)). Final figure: -0.939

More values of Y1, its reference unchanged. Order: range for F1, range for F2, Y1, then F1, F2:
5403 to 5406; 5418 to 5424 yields 0.6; 0.3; -0.25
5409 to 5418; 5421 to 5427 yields -0.8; -1.0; -0.19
